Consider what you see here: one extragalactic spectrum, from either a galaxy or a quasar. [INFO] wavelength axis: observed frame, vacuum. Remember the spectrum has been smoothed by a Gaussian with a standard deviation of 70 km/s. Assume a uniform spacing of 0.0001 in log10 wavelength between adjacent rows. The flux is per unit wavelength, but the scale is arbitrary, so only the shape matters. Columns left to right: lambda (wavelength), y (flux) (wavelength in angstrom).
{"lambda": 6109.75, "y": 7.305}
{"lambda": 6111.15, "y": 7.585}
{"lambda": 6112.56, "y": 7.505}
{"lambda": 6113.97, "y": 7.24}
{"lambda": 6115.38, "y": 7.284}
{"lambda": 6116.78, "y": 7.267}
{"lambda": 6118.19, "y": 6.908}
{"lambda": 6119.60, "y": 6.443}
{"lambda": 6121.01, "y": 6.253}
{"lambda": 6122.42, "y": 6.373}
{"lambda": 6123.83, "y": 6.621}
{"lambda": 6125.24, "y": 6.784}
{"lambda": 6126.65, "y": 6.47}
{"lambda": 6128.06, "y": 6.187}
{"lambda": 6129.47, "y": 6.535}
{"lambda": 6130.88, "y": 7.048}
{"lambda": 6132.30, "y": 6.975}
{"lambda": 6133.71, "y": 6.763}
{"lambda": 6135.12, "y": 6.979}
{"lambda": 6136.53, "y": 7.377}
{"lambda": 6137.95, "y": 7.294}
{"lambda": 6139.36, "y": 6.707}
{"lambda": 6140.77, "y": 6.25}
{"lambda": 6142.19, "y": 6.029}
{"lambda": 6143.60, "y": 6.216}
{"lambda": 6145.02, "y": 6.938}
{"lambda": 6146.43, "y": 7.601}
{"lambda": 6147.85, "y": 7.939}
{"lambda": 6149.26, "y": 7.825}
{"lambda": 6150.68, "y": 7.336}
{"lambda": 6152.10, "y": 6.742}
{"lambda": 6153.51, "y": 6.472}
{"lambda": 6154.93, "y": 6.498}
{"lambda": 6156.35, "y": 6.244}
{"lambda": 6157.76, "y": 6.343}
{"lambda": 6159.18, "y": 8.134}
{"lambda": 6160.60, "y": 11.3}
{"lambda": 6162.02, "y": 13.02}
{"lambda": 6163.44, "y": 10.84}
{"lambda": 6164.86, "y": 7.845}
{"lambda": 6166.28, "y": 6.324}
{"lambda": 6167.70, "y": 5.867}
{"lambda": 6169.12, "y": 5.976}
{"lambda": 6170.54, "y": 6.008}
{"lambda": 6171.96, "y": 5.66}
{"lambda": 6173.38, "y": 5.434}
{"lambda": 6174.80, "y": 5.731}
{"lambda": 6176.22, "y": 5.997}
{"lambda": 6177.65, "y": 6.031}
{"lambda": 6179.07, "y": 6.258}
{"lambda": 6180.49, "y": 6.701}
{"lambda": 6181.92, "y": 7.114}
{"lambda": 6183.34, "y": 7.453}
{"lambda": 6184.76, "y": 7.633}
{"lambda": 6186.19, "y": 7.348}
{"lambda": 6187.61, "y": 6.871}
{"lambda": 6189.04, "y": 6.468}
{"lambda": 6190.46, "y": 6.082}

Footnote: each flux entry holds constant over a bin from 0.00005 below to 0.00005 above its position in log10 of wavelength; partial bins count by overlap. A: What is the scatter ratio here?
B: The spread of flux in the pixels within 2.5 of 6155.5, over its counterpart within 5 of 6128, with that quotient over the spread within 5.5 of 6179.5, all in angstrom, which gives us 0.5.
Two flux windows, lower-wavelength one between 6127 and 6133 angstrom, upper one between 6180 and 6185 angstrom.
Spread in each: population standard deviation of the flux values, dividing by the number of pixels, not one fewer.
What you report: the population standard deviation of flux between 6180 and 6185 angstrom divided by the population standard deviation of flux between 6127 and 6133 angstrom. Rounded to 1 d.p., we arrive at 1.0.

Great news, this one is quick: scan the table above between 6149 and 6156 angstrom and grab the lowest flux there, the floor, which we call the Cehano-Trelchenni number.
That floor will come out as 6.472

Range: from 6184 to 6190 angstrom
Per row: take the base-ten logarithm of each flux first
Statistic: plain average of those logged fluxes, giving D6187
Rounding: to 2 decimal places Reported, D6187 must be 0.85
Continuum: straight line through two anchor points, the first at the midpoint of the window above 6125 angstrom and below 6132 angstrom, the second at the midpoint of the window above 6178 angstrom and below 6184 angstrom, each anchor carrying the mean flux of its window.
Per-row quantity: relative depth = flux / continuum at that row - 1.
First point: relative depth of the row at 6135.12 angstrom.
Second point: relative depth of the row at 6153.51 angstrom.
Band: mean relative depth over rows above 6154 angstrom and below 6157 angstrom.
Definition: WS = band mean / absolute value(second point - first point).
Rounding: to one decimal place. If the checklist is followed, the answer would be -0.6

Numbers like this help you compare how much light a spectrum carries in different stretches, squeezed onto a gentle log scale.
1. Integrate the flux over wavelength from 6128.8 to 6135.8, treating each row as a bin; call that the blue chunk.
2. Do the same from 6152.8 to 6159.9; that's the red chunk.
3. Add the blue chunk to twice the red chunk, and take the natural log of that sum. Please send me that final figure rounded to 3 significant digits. 4.97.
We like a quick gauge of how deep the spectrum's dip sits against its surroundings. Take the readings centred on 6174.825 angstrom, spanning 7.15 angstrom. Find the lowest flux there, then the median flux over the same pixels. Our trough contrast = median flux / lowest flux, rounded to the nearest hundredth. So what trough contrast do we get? 1.05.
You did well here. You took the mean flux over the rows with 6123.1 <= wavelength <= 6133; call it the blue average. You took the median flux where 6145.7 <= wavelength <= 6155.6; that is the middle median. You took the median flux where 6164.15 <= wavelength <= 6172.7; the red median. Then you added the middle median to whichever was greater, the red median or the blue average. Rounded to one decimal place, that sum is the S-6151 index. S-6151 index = 14.0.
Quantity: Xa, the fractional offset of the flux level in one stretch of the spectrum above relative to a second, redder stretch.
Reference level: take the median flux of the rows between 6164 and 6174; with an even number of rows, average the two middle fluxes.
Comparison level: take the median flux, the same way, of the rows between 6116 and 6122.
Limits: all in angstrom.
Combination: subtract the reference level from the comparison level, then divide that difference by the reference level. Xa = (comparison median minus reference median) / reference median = 0.12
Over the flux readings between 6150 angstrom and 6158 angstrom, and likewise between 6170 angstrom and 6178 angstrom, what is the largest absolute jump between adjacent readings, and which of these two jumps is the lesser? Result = 0.35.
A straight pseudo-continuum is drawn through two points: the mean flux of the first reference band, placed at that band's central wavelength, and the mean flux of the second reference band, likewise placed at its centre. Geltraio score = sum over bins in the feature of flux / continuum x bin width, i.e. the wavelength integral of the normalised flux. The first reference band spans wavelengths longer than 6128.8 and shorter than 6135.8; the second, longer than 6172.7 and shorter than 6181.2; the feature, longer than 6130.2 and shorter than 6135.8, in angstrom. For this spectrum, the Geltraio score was 6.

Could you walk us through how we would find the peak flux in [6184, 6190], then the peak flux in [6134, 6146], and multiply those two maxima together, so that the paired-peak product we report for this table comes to 56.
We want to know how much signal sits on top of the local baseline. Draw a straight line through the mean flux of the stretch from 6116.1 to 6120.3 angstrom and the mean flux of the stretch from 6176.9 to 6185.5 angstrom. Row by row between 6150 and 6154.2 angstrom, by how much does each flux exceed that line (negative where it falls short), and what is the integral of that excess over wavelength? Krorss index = -0.1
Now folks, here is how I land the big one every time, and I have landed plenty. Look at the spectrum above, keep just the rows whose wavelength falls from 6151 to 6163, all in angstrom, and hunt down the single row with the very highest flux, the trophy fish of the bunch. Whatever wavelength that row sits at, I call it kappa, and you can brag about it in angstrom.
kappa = 6162.02 angstrom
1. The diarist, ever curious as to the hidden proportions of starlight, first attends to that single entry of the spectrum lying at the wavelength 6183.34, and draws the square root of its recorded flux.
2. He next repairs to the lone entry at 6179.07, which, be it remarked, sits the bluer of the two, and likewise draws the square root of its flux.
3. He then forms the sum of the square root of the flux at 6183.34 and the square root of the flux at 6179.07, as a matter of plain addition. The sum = 5.23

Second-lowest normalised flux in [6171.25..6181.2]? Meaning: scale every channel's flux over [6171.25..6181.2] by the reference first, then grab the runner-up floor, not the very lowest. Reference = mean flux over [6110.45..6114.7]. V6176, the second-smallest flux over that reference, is 0.76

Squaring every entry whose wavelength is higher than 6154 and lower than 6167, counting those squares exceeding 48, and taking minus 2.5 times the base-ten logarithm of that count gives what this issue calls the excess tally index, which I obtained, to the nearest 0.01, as -1.75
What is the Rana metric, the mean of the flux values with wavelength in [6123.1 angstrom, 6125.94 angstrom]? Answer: 6.7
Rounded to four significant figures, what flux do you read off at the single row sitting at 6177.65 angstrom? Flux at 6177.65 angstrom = 6.031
